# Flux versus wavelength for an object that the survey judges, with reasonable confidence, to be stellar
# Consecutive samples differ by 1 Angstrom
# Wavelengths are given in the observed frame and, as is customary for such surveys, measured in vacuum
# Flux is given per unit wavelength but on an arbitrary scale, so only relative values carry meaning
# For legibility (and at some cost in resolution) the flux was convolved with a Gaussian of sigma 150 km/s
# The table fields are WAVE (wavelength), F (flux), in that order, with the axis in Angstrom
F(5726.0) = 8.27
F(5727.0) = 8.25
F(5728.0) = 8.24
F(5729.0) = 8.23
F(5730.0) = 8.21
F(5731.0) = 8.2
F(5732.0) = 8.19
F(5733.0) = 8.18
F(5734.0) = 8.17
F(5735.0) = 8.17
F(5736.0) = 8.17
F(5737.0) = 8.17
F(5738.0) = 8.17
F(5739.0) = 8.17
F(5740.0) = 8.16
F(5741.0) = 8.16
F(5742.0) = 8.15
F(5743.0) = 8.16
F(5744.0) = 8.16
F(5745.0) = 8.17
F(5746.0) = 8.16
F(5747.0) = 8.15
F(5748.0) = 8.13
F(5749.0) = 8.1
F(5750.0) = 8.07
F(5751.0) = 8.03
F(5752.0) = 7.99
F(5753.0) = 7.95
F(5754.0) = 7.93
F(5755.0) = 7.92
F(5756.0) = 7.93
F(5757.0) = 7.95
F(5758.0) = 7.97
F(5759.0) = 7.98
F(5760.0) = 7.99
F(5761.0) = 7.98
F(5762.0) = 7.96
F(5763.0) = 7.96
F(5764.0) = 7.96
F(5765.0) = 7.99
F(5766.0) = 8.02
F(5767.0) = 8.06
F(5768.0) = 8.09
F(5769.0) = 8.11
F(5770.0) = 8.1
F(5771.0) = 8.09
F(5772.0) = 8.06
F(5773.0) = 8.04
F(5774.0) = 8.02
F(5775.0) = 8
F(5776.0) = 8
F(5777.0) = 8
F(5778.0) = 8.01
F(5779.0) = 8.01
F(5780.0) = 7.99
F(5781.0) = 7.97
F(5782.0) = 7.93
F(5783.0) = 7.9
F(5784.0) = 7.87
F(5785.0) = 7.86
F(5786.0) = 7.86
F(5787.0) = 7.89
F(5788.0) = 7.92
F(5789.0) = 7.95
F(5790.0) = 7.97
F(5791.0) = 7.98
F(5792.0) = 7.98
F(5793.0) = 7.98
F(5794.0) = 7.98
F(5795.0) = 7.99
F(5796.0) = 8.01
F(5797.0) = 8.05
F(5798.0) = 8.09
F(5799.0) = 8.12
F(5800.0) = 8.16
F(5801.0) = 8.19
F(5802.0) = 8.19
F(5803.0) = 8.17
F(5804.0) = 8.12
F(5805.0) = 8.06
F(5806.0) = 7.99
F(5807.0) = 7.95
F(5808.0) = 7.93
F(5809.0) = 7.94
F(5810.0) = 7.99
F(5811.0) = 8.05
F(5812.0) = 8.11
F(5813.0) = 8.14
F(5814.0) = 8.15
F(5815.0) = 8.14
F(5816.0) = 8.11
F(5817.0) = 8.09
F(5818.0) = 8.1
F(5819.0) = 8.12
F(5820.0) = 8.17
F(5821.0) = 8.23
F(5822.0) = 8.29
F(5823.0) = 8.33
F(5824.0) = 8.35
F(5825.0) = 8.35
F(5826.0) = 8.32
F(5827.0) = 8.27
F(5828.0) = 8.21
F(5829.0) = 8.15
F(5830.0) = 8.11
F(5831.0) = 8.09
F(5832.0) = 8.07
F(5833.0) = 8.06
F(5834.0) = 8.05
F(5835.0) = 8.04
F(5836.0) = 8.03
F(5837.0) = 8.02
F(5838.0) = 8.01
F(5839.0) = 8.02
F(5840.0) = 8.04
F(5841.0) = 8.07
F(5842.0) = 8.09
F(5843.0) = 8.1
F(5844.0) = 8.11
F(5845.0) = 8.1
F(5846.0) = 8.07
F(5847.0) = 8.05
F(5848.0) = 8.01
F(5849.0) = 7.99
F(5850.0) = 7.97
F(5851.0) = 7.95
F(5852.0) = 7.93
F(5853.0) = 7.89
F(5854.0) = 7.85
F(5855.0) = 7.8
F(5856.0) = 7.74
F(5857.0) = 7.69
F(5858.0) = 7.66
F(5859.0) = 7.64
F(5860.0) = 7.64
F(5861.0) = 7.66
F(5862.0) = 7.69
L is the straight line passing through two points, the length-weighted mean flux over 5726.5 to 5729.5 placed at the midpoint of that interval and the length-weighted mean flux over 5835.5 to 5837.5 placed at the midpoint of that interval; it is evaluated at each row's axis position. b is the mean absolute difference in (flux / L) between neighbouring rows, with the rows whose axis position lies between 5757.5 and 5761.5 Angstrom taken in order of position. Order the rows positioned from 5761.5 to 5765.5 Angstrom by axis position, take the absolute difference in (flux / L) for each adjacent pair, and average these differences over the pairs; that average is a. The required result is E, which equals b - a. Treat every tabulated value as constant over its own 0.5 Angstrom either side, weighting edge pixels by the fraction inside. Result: -0.0002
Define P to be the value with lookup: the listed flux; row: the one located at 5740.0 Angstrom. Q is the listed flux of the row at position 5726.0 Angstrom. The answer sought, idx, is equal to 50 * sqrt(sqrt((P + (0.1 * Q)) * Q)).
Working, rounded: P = 8.16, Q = 8.27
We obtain 146.8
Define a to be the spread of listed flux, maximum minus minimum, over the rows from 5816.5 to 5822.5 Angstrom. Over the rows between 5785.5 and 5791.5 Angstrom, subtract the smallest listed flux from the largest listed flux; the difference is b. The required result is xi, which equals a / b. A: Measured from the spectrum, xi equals 1.7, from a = 0.20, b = 0.120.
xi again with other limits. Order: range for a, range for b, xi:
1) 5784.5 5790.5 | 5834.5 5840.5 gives 3.7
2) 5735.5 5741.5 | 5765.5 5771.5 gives 0.1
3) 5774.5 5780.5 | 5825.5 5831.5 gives 0.1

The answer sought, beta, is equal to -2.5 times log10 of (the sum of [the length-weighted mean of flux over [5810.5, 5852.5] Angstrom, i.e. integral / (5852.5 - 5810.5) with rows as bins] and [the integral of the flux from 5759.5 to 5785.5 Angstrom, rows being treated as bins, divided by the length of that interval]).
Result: -3.02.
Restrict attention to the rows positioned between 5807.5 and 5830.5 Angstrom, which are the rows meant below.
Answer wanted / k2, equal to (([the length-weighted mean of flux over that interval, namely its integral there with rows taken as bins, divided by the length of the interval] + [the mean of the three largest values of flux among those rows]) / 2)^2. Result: 68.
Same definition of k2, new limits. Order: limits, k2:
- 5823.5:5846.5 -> 68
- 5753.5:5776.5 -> 65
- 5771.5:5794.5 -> 64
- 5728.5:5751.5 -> 67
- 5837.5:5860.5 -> 64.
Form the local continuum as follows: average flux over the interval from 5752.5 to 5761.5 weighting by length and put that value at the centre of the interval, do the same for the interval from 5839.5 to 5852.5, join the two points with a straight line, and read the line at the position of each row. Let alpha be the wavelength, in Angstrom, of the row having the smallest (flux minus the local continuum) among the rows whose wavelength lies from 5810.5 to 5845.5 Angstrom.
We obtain 5838.0 Angstrom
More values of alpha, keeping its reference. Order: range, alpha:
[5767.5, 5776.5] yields 5776.0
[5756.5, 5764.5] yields 5757.0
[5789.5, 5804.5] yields 5790.0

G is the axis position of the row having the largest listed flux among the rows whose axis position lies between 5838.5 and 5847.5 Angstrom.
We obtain 5844.0 Angstrom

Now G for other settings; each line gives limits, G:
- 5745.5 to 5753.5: 5746.0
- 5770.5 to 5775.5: 5771.0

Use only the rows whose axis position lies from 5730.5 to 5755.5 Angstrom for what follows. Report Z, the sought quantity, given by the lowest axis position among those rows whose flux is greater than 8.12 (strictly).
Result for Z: 5731.0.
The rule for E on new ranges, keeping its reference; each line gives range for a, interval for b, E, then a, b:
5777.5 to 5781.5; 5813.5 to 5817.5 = 0.0007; 0.0016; 0.0022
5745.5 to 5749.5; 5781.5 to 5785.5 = 0.0004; 0.0022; 0.0026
